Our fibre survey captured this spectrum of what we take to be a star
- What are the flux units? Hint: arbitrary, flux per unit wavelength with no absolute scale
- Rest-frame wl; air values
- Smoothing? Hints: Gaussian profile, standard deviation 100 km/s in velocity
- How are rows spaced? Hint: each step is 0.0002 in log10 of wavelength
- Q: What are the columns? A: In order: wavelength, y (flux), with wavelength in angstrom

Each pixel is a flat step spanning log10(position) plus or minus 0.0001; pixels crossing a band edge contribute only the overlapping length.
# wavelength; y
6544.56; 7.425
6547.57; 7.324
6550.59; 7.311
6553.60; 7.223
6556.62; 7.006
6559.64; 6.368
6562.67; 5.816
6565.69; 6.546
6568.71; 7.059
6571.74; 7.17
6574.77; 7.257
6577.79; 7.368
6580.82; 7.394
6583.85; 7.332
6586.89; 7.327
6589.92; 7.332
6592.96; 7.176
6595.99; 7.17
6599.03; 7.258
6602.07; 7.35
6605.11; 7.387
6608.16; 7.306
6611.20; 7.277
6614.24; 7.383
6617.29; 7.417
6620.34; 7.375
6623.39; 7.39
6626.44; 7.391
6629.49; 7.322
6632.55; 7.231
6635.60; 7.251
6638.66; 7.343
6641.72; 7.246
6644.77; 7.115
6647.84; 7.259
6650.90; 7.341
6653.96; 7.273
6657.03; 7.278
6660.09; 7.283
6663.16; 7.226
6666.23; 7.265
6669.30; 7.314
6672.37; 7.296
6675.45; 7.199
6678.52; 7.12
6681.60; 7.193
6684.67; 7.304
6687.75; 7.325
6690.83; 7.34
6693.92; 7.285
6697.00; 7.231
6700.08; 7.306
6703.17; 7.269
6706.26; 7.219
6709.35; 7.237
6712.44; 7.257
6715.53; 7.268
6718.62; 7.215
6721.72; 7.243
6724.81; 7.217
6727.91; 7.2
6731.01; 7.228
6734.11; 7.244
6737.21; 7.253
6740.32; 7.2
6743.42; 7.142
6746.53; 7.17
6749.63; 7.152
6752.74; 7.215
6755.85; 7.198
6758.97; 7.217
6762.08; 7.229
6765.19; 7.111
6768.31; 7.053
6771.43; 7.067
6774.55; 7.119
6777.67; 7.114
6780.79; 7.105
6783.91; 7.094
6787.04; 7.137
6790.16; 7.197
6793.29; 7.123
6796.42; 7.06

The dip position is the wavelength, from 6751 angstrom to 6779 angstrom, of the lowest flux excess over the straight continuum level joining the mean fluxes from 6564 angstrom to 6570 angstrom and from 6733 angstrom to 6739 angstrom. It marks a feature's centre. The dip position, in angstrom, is 6768.31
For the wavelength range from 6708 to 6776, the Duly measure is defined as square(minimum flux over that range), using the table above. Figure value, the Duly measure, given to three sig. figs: 49.7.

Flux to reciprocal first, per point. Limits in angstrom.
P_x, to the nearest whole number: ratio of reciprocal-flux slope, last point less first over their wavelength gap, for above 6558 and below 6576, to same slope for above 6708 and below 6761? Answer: -165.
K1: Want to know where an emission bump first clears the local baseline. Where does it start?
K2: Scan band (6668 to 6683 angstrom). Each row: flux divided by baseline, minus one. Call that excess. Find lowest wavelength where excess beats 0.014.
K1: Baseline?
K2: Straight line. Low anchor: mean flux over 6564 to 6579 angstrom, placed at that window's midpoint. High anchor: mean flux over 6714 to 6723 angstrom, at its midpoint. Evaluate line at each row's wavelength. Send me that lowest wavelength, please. 6669.30 angstrom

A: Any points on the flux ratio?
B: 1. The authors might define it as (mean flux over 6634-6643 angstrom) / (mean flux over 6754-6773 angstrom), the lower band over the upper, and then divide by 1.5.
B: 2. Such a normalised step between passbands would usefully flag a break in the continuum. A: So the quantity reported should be 0.679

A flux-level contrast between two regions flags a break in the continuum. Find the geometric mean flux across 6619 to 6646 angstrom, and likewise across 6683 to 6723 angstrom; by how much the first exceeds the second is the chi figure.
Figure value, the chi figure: 0.03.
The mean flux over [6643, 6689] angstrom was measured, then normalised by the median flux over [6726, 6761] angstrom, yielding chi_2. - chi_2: 1.01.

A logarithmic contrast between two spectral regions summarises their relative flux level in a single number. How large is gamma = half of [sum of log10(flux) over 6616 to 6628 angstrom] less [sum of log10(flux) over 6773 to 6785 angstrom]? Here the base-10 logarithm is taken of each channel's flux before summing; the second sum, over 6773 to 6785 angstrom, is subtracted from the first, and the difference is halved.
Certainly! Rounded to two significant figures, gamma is 0.034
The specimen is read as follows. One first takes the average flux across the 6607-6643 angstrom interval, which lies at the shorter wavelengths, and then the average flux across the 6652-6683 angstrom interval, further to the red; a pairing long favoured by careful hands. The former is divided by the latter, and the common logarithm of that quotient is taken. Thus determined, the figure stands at 0.0049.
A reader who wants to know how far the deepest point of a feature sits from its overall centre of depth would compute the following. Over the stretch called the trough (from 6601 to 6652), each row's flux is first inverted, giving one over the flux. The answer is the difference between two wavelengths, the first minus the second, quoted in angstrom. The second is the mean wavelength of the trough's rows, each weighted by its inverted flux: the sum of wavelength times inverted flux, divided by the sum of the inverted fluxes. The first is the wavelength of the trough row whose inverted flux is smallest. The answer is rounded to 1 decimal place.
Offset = -9.2 angstrom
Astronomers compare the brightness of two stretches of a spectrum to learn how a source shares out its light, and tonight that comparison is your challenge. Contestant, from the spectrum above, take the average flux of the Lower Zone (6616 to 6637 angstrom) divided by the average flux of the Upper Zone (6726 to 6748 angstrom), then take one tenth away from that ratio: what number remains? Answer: 0.919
